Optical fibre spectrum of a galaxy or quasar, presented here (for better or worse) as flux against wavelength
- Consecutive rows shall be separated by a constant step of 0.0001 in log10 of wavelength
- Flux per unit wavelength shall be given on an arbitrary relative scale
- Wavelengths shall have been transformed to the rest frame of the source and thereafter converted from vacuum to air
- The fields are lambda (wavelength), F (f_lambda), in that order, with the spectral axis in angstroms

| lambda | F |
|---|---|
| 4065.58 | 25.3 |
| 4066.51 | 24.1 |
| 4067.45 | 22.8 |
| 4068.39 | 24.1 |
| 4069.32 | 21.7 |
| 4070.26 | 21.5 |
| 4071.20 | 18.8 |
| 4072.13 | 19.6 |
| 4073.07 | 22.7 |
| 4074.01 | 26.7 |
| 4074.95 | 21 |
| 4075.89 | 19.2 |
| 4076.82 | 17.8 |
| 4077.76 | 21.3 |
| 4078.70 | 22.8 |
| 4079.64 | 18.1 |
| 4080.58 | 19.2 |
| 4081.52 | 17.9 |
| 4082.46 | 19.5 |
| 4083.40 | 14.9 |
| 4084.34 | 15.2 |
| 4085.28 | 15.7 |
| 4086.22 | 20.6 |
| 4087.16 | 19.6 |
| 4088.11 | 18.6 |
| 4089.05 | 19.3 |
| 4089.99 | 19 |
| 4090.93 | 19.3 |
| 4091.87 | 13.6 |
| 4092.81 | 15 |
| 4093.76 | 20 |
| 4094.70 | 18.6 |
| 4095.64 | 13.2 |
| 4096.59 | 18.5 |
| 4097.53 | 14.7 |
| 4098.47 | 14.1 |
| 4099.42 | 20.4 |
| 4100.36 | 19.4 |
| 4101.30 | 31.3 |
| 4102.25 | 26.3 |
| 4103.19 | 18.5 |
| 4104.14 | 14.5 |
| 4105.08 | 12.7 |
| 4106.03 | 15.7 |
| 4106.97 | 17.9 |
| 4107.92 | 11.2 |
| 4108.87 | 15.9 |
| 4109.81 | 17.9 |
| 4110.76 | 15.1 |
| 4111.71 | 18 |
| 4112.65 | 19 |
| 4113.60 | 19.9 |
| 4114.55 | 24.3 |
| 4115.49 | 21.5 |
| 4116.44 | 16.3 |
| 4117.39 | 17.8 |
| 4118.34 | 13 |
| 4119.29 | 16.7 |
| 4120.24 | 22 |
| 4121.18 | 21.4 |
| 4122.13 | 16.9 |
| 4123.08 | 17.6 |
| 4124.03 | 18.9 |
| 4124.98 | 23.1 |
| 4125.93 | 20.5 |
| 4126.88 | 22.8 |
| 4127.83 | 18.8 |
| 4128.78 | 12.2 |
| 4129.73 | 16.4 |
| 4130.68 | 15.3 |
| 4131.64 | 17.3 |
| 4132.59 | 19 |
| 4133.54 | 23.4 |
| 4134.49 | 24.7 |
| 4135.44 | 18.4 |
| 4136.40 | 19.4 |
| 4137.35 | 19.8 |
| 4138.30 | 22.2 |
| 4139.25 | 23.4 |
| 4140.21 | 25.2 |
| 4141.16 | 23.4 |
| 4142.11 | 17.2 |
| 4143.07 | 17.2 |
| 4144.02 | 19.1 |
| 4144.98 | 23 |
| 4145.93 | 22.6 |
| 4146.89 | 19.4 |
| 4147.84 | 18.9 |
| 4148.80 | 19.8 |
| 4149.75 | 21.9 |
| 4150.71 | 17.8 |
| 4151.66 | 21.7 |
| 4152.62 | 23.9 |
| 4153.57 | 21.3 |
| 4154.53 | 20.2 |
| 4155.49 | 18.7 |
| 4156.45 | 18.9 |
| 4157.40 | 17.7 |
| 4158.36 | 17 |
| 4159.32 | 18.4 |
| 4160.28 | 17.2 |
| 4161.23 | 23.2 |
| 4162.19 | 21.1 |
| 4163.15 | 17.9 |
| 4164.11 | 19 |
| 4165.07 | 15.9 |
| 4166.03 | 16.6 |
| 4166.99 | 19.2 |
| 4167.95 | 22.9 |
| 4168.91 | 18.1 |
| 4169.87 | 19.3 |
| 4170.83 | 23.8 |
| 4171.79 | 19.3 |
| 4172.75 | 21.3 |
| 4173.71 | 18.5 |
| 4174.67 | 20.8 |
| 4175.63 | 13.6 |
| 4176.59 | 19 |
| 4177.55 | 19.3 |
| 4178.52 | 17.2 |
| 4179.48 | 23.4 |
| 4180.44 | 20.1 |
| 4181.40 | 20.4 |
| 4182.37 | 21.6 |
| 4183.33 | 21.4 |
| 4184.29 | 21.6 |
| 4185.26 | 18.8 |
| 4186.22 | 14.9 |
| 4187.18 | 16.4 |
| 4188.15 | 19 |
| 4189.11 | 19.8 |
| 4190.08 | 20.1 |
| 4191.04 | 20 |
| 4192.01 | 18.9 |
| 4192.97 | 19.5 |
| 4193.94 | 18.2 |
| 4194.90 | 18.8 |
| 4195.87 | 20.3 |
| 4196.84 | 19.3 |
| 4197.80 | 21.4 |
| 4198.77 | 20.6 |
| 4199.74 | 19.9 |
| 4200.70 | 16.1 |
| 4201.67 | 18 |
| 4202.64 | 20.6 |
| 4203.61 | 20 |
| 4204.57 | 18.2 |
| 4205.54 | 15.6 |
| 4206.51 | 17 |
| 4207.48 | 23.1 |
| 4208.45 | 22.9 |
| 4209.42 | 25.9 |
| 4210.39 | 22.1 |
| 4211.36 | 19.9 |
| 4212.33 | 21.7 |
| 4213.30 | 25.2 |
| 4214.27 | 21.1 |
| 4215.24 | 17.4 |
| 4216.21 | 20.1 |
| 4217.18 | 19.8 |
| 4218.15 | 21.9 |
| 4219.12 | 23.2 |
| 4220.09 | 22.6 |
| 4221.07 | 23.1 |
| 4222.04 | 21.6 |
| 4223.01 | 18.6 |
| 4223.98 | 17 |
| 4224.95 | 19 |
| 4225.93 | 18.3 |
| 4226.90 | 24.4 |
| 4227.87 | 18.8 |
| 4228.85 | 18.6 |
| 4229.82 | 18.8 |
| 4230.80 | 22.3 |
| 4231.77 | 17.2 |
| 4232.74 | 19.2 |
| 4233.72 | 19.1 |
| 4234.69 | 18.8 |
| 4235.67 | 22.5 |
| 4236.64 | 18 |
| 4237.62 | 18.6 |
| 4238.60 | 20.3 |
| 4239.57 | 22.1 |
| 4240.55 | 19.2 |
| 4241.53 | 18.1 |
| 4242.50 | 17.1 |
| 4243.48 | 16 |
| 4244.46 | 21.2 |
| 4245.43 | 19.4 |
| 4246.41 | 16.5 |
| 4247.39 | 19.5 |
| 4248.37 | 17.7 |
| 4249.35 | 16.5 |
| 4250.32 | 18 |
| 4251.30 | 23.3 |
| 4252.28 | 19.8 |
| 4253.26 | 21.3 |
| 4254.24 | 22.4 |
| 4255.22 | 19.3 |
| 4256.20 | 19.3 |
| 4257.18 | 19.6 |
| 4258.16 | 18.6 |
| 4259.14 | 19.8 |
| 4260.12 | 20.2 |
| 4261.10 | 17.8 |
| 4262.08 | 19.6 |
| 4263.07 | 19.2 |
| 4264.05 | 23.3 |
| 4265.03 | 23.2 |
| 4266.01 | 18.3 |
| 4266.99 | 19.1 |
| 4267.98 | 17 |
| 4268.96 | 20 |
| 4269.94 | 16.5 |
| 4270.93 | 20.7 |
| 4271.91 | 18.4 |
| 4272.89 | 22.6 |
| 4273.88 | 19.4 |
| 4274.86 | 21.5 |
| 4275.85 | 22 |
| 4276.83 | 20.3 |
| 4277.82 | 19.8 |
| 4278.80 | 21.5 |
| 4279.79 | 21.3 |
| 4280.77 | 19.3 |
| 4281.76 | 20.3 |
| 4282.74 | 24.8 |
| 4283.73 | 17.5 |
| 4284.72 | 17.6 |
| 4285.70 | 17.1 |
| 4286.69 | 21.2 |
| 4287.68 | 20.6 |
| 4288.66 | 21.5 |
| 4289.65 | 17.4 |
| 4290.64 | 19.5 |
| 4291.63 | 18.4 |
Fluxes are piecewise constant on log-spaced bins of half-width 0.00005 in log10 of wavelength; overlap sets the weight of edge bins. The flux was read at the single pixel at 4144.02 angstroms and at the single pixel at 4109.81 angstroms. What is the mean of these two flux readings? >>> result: 18.5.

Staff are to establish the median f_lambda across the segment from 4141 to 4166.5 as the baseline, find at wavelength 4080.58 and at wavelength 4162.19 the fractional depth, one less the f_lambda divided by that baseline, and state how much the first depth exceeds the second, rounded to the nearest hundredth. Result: 0.10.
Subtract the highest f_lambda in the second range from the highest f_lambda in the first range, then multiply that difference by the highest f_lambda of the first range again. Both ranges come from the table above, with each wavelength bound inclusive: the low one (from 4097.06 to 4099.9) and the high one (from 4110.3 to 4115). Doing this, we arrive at -80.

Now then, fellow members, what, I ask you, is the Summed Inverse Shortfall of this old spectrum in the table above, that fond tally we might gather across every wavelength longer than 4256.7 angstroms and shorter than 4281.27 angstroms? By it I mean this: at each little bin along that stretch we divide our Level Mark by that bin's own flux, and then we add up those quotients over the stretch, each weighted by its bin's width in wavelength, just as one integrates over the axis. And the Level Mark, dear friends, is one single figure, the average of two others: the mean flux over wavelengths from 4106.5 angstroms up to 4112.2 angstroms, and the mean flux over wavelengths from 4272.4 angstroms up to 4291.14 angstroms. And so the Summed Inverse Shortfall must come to 22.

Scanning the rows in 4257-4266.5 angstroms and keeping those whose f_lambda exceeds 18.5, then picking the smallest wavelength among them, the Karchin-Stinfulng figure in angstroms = 4257.18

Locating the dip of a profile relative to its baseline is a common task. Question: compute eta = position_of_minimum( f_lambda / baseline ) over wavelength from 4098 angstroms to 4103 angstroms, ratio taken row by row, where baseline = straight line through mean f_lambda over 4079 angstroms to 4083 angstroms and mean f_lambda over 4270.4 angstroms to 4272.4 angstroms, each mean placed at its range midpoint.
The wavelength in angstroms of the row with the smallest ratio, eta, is 4098.47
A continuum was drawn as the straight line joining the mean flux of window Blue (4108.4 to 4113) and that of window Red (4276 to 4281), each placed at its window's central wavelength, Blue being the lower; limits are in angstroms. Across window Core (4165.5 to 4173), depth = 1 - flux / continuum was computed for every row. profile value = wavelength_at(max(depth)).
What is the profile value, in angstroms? 4166.03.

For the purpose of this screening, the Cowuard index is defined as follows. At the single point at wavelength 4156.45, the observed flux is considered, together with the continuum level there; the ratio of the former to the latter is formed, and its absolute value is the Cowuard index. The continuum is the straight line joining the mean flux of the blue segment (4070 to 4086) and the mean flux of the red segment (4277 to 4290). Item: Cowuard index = 0.96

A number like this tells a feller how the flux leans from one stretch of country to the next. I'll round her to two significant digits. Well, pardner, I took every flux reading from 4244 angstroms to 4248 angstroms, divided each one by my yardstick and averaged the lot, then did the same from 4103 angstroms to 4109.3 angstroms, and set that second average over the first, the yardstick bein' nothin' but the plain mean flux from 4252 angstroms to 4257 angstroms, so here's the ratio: 0.79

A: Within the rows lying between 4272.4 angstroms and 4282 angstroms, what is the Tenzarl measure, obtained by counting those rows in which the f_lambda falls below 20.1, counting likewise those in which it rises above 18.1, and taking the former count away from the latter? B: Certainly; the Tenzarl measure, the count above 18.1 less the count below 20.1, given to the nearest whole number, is 7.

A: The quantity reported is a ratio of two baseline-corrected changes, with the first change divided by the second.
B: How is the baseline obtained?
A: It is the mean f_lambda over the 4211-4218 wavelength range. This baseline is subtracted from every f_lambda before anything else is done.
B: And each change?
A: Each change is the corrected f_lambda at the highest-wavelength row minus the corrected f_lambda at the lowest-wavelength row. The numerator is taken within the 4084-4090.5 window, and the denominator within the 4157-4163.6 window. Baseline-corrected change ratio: 19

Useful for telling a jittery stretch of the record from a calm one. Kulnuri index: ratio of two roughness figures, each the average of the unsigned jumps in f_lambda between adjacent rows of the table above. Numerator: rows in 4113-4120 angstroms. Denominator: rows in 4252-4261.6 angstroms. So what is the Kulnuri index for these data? 3.05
